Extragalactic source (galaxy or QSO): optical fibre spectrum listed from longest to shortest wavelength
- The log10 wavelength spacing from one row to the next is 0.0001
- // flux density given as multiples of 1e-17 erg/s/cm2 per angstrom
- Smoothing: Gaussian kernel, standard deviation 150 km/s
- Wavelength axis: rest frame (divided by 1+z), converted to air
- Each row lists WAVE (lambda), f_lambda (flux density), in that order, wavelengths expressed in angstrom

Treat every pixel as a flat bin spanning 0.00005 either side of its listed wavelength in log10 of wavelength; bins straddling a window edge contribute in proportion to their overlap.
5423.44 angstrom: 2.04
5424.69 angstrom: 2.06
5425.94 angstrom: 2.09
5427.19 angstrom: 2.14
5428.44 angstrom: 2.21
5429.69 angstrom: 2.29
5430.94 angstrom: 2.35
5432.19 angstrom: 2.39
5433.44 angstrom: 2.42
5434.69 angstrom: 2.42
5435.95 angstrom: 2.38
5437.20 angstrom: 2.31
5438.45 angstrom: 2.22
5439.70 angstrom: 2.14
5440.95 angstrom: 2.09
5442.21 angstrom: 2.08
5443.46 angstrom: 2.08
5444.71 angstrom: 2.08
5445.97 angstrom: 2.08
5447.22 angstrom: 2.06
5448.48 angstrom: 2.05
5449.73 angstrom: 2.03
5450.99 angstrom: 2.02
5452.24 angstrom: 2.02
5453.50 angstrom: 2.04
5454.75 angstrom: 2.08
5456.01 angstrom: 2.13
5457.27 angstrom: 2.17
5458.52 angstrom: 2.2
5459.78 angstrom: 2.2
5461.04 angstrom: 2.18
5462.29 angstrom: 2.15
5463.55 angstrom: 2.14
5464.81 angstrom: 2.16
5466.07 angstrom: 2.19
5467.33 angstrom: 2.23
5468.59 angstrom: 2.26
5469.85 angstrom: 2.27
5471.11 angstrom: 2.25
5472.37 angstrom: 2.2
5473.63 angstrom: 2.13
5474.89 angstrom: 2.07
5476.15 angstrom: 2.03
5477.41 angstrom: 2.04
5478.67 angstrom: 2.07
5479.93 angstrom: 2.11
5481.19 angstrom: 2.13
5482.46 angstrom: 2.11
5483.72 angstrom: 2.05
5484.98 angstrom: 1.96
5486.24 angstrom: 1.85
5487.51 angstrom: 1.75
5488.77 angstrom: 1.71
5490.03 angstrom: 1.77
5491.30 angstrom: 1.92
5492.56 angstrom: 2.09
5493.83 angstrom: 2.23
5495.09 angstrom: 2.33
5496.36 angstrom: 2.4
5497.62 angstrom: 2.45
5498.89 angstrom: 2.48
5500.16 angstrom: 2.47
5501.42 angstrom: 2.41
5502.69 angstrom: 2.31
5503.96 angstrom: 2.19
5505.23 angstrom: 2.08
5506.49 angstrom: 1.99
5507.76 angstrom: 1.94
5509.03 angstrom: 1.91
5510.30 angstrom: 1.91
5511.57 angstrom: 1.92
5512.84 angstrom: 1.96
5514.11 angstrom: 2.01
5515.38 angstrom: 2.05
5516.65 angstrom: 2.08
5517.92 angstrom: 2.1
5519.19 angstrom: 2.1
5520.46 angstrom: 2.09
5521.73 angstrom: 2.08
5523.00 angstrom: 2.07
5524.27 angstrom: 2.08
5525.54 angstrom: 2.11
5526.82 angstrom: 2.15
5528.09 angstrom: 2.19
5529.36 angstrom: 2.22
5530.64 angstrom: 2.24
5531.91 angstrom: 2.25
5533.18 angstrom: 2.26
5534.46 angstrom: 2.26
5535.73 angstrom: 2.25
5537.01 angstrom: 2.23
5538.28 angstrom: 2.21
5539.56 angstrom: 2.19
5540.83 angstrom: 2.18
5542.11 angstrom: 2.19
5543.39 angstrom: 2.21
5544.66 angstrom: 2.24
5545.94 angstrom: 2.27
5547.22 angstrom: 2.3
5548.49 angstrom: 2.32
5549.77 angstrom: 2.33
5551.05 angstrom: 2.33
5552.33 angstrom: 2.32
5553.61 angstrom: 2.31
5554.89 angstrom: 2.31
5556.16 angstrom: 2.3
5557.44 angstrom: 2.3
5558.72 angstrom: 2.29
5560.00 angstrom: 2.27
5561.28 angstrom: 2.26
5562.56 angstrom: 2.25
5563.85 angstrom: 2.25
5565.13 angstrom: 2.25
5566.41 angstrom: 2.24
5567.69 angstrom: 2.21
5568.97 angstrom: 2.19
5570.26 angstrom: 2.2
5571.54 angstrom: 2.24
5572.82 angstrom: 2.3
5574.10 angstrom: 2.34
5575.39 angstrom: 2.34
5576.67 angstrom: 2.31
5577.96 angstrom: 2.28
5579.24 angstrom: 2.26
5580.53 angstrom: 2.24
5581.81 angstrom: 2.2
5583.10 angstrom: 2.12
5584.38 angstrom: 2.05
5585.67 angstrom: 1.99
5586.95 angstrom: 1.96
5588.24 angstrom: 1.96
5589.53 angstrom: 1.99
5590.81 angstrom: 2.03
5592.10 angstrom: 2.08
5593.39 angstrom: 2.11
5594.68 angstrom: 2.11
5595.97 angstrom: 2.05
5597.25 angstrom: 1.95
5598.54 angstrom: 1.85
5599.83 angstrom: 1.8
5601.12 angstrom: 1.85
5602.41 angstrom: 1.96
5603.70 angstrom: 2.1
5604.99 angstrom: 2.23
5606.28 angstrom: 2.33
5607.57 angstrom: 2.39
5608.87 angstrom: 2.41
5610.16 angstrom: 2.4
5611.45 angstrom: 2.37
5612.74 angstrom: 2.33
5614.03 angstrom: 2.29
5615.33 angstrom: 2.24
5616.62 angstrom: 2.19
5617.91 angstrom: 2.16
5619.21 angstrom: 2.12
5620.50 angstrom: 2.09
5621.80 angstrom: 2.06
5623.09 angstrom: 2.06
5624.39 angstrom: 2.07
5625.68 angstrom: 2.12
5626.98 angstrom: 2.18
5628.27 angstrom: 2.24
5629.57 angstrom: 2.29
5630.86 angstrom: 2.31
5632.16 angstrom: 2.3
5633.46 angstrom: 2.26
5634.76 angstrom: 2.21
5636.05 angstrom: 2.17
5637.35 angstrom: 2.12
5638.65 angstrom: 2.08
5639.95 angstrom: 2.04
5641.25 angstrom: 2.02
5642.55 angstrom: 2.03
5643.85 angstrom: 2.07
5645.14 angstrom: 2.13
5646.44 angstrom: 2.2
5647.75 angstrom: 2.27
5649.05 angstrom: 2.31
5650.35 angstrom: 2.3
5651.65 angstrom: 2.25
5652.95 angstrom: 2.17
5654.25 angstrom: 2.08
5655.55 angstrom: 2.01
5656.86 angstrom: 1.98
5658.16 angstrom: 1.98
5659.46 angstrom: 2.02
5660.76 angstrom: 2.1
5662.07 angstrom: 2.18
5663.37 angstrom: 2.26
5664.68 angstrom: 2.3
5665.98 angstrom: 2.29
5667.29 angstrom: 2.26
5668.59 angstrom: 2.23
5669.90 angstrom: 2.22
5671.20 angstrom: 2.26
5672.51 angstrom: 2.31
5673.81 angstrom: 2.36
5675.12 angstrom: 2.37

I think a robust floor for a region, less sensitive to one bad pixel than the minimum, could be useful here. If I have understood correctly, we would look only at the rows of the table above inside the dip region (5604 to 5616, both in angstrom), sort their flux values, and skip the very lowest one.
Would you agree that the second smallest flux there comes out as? 2.24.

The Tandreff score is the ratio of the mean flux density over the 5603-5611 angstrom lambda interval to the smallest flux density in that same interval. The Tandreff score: 1.10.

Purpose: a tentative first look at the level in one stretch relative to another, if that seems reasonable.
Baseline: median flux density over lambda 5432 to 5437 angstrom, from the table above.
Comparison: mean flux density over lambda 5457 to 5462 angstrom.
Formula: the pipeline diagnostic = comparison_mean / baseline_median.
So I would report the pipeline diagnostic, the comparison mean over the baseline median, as 0.91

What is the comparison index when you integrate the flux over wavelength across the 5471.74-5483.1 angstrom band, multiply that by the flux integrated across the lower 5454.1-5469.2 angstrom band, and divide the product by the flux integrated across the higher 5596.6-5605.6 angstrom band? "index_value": 44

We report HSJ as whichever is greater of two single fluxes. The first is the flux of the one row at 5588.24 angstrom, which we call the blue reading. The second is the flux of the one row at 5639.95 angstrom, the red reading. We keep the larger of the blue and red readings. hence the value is 2.04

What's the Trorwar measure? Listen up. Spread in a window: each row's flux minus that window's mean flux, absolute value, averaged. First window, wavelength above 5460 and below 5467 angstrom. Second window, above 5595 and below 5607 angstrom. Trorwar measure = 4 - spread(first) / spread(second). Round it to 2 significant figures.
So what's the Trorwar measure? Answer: 3.9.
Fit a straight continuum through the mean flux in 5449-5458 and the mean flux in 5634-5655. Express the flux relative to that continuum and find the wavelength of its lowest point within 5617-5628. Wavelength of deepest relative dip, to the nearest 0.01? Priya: 5623.09 angstrom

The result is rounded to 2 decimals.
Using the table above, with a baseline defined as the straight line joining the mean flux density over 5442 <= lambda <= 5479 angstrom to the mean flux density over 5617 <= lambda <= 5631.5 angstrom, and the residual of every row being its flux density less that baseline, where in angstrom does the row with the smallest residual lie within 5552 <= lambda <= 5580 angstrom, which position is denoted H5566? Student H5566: 5568.97 angstrom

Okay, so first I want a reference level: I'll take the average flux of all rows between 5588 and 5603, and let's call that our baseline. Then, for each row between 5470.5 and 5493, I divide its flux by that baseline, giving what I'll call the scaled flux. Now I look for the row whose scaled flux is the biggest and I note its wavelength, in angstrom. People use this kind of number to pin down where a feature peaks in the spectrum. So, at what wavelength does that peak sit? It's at 5471.11 angstrom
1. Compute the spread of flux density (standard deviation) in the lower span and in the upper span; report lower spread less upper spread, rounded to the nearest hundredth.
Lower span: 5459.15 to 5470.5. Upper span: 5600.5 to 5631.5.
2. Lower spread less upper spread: -0.10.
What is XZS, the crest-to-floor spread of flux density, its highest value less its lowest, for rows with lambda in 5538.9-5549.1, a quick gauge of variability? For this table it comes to 0.14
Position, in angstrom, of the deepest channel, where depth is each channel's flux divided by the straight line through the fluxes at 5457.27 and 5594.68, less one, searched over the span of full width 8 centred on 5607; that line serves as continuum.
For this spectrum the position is 5603.70 angstrom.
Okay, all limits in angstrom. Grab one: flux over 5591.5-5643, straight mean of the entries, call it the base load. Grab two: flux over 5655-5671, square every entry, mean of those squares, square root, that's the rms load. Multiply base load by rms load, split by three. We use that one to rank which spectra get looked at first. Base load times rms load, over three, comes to 1.545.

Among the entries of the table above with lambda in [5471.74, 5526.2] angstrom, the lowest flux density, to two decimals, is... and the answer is 1.71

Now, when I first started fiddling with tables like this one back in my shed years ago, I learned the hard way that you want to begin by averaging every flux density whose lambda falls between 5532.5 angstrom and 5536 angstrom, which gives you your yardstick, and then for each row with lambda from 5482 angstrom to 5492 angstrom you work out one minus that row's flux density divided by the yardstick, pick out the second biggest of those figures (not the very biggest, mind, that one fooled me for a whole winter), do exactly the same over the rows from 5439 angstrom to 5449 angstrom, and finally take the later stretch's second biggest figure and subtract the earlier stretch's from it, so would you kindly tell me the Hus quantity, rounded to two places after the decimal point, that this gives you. 0.14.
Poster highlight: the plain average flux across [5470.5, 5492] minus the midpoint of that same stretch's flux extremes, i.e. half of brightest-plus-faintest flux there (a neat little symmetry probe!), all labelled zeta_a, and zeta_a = 0.029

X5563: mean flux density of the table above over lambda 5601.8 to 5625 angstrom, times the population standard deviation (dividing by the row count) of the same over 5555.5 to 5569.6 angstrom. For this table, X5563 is 0.07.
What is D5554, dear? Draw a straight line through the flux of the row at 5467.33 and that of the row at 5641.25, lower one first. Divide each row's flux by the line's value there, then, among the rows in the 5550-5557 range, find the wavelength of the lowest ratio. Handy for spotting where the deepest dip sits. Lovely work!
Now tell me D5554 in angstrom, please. 5556.16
